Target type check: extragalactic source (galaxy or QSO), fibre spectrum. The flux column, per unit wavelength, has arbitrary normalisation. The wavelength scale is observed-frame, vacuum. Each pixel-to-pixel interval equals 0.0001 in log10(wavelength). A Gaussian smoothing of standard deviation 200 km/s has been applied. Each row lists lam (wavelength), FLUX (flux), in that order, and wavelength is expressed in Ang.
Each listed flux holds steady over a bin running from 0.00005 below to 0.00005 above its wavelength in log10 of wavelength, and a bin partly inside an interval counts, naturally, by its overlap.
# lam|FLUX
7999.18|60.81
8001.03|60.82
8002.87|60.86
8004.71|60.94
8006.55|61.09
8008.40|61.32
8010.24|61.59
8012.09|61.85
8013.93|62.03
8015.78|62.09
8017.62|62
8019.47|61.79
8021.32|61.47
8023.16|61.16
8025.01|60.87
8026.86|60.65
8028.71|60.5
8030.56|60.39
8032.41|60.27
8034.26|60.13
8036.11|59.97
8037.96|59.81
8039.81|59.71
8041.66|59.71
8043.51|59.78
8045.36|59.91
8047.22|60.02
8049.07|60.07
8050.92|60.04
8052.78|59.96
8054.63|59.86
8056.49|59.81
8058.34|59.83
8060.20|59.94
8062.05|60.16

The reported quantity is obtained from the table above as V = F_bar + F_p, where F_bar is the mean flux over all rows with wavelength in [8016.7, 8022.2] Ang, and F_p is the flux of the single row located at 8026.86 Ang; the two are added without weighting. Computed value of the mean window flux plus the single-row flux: 122.4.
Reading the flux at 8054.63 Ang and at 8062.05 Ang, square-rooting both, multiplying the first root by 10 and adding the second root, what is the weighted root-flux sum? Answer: 85.1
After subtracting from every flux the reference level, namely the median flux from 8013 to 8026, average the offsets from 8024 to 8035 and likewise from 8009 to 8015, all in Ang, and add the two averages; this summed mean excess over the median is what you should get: -1.3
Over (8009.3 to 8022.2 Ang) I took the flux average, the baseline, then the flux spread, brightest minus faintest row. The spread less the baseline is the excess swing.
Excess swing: -61.2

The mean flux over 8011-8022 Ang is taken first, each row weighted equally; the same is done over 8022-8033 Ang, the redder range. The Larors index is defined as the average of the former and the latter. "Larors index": 61.26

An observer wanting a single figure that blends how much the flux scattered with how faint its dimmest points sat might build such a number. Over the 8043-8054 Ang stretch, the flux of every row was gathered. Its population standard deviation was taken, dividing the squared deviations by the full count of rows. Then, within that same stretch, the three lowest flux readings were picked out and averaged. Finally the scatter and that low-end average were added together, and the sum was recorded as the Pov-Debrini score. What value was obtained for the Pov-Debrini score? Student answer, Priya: 60.0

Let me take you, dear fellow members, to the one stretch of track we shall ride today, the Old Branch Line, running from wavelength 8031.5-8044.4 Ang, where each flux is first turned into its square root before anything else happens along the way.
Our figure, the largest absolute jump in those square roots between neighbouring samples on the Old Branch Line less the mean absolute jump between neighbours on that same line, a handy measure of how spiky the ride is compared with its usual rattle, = 0.0036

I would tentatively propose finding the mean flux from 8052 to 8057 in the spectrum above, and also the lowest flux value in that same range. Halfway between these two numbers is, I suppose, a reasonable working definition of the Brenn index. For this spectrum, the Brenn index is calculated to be 59.8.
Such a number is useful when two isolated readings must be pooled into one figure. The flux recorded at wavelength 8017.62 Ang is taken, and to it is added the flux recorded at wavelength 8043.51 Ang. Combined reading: 122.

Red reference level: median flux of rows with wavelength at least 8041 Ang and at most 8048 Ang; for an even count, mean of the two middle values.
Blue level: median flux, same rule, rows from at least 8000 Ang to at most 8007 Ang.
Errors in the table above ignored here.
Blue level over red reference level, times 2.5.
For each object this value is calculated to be 2.54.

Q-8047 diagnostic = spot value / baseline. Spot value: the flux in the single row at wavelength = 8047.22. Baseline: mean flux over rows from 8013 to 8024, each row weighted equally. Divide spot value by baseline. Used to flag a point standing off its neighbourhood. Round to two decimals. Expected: 0.97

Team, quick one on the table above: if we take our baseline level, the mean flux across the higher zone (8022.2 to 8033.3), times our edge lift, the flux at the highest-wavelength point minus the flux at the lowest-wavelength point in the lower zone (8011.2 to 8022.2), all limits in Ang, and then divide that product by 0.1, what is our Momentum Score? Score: -230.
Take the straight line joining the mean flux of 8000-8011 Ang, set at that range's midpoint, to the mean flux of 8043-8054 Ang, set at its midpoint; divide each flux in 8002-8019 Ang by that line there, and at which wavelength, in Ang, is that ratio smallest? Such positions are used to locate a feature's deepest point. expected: 8002.87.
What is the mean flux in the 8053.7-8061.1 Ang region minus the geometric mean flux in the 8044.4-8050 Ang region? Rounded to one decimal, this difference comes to -0.1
